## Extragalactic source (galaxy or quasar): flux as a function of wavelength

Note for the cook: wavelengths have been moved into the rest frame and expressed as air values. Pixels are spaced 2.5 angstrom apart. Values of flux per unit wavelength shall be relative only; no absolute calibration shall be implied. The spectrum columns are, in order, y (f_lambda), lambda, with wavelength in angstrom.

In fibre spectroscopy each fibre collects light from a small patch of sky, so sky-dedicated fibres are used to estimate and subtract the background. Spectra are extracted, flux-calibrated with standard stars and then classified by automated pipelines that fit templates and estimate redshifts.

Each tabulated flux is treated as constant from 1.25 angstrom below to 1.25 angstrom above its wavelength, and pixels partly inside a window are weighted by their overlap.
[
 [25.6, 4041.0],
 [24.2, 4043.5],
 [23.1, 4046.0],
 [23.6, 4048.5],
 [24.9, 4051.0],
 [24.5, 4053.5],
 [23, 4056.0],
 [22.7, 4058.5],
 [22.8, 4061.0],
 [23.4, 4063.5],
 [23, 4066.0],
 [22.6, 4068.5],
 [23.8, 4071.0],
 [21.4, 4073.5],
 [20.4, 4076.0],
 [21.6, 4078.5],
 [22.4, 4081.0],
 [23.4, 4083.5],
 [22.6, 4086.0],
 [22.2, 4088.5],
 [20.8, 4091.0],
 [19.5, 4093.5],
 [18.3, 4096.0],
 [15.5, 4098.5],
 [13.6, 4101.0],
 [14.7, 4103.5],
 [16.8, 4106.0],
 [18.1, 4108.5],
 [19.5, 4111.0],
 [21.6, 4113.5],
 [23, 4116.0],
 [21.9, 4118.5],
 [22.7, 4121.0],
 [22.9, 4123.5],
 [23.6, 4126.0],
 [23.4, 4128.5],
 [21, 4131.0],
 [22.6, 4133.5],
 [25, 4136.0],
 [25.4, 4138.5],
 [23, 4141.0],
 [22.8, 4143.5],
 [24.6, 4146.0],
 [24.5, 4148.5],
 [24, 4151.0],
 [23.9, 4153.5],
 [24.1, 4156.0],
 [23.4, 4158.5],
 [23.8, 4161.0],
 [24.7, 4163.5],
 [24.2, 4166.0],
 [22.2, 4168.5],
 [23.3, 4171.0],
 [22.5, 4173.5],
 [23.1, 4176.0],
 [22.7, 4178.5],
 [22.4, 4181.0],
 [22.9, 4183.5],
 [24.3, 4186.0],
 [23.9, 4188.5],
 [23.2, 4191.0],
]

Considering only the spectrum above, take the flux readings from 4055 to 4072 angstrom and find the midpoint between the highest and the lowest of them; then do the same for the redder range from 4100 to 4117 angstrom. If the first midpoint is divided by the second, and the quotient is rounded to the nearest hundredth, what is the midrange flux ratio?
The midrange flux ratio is 1.27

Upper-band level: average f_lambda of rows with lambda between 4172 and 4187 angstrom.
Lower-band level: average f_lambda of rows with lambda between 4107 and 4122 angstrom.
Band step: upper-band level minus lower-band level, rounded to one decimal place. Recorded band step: 1.9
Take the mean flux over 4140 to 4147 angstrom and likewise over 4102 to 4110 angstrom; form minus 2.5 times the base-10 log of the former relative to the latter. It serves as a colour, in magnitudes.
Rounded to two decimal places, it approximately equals -0.38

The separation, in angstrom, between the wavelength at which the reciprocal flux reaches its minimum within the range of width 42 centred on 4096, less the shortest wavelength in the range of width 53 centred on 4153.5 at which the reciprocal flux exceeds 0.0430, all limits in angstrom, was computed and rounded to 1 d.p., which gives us -47.5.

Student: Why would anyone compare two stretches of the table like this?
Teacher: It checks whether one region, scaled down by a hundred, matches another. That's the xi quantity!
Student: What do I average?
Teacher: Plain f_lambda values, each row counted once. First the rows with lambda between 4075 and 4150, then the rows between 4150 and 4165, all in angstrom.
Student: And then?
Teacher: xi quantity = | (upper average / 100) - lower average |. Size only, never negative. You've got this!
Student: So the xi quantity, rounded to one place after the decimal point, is 21.0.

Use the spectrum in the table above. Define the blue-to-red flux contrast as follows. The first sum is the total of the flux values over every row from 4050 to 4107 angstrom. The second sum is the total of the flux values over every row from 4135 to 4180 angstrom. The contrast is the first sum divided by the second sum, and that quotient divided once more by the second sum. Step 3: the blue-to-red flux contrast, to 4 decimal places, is 0.0027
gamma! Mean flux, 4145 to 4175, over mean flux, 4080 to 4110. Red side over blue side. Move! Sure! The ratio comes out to 1.25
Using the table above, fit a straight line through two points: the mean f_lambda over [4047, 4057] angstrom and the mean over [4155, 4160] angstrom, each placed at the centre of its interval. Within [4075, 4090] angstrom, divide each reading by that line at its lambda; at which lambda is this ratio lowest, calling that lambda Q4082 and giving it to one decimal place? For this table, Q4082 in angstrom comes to 4076.0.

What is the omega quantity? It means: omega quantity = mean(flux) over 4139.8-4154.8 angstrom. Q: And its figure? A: 23.8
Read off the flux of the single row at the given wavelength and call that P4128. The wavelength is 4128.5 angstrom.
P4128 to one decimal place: 23.4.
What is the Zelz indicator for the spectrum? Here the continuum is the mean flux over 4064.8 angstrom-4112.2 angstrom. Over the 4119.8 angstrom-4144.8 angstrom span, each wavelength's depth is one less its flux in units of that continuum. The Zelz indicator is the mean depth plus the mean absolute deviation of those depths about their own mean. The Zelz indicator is -0.12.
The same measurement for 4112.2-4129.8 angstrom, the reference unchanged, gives -0.11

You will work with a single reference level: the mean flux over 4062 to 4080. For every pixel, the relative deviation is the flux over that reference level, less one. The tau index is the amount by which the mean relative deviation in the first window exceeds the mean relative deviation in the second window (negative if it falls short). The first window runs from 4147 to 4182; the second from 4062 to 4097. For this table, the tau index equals 0.07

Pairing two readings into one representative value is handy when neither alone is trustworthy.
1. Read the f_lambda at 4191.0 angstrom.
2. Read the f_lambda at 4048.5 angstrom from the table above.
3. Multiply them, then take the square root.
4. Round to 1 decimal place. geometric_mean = 23.4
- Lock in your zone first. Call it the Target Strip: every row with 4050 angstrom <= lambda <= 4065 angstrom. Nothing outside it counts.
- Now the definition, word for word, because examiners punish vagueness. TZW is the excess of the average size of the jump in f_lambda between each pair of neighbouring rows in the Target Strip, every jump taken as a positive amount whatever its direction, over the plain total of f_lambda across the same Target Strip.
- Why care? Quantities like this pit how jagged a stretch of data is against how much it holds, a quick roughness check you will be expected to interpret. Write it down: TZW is -141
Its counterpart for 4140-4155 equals -142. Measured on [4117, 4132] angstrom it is -135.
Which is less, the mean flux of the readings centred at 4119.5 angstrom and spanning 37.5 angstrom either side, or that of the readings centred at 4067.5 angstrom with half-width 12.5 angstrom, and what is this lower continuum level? 21.5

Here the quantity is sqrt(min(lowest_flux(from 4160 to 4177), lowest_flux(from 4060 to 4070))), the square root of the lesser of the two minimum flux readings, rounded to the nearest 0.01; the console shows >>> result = 4.71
